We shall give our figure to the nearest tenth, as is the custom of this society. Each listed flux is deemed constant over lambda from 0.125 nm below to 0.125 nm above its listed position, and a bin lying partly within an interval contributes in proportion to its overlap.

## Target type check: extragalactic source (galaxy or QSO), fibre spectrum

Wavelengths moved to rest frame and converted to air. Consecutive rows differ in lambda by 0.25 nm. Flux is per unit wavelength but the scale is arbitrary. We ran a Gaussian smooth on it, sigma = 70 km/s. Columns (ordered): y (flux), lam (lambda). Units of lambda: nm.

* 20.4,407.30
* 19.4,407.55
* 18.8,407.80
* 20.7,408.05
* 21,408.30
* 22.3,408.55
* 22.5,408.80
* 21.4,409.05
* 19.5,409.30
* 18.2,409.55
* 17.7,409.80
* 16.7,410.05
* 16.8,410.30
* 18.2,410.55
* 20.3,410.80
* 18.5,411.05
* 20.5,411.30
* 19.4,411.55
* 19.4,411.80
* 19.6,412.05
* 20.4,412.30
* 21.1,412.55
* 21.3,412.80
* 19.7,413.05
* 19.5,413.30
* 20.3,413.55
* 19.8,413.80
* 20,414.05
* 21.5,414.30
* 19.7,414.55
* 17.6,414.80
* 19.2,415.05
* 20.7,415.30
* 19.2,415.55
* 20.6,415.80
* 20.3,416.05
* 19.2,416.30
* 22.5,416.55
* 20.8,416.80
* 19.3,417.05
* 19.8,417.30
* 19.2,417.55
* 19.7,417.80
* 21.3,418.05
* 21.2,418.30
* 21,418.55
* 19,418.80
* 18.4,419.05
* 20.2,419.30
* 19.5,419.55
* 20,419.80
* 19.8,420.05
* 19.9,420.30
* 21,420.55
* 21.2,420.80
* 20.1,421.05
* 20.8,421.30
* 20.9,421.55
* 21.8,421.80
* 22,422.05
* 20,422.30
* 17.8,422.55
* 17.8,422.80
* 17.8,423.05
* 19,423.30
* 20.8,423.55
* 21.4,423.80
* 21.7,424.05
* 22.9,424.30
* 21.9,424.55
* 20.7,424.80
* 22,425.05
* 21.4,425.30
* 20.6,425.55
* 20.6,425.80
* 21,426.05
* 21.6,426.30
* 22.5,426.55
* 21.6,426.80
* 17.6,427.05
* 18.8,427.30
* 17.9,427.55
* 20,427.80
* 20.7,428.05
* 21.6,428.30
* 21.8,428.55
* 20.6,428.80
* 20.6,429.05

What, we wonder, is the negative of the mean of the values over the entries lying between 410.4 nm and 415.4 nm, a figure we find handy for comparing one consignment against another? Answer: -19.8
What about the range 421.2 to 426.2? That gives -20.6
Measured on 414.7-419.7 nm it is -19.9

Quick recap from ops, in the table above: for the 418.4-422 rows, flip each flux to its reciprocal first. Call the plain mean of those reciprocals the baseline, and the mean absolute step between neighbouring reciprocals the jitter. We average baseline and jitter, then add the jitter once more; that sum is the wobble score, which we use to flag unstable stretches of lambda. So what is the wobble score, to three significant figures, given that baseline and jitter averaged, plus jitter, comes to 0.0276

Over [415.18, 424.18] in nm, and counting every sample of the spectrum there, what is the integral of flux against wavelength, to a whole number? 181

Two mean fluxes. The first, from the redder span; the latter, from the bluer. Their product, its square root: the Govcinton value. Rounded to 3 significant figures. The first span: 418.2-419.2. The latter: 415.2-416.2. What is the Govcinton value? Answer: 20.0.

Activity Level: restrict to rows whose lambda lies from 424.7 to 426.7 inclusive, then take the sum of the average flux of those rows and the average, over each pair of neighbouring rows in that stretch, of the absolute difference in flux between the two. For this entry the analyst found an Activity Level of 22.0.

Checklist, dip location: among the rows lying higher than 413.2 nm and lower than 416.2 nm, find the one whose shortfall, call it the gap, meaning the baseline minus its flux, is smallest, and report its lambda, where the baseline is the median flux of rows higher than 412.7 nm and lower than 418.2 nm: 414.30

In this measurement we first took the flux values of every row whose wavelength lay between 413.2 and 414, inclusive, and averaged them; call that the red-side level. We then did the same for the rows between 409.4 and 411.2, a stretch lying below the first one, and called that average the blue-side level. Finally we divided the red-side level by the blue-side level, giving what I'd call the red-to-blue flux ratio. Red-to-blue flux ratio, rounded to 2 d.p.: 1.10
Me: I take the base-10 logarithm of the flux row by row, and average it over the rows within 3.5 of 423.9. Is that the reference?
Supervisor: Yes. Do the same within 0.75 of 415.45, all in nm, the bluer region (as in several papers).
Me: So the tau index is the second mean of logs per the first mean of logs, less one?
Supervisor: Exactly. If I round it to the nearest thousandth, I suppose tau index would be -0.016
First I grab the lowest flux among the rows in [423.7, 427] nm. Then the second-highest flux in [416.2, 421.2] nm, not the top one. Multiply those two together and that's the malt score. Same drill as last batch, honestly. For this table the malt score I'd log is 439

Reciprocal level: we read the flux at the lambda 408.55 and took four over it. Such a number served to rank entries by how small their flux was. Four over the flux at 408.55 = 0.179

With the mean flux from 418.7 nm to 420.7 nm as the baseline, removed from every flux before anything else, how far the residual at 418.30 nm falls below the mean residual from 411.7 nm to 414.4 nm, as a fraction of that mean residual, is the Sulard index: -2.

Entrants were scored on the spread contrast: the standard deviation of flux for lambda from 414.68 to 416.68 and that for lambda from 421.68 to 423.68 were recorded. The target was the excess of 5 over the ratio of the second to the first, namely 3.8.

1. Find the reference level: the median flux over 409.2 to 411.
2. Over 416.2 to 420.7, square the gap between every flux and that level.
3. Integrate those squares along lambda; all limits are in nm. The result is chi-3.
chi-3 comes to 21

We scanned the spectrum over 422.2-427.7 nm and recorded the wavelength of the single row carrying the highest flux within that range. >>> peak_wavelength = 424.30 nm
